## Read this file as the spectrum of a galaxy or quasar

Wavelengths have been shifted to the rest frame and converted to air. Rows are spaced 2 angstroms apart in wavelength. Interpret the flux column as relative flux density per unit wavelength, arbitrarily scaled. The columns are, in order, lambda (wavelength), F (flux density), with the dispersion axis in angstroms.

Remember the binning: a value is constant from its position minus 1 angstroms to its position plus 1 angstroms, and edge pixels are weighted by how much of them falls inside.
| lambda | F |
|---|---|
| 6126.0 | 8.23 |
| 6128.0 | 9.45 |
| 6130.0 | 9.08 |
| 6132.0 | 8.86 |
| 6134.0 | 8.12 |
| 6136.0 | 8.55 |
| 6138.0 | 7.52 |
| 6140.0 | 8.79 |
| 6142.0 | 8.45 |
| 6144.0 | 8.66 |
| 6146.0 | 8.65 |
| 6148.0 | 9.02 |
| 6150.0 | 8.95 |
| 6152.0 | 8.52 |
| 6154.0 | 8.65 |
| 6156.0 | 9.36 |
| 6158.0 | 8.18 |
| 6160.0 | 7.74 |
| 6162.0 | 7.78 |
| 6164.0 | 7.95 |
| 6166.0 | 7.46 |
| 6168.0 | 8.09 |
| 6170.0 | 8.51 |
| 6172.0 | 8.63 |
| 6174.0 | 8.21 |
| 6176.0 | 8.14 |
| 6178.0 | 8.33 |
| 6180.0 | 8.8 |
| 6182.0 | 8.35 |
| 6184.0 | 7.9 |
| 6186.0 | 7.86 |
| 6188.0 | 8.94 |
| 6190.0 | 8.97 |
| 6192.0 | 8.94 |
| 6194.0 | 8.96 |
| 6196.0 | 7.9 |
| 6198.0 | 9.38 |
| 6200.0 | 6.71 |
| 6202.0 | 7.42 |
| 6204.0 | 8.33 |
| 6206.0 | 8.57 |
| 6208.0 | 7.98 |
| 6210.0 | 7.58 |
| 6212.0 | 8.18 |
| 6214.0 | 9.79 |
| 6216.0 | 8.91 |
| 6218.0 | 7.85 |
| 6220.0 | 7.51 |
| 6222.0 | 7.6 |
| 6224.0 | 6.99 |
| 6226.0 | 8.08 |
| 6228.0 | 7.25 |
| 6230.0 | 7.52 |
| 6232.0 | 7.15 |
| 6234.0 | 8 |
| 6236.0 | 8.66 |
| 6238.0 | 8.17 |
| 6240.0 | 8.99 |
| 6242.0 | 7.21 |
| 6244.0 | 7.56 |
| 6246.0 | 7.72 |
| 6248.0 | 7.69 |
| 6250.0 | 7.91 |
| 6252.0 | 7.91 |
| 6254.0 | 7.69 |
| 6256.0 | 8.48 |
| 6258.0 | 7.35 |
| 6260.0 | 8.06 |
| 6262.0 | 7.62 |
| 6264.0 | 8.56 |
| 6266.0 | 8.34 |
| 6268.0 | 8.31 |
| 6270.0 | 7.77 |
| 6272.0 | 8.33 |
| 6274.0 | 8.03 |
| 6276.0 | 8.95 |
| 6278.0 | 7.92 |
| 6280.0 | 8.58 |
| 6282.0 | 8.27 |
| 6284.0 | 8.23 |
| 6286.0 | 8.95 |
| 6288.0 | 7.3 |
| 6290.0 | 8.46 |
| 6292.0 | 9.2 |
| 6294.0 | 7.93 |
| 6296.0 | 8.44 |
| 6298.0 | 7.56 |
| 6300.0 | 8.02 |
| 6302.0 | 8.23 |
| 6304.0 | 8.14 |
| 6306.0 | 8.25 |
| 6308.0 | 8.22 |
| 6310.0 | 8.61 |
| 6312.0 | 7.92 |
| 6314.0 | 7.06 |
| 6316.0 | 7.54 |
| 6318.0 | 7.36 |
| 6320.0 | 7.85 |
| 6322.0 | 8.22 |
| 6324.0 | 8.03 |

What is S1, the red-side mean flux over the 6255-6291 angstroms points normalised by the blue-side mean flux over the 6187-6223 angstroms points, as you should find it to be 0.9866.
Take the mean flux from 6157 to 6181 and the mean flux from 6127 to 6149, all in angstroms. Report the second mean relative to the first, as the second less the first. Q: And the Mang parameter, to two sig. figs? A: 0.50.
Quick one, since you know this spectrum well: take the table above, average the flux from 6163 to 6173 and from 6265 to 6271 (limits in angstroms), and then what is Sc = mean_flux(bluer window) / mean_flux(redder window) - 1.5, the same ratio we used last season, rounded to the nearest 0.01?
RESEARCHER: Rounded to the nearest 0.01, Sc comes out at -0.50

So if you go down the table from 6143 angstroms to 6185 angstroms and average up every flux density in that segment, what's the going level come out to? 8.38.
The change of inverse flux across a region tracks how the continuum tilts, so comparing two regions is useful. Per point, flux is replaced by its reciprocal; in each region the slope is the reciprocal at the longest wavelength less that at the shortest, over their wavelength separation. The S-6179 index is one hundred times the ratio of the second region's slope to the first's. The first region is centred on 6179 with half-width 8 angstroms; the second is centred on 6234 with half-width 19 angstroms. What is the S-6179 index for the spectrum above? 49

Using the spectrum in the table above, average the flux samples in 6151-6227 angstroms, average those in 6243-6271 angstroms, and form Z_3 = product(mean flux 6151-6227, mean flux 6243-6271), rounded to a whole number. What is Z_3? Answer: 65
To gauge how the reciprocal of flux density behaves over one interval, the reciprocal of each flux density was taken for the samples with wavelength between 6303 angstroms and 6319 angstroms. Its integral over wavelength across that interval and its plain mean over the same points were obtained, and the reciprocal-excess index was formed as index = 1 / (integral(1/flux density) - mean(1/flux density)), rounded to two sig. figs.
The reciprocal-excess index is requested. 0.52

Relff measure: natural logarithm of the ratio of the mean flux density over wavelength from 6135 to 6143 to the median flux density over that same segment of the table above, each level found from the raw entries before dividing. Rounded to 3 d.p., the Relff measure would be -0.021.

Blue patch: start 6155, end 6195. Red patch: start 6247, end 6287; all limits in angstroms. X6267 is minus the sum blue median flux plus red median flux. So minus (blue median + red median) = -16.4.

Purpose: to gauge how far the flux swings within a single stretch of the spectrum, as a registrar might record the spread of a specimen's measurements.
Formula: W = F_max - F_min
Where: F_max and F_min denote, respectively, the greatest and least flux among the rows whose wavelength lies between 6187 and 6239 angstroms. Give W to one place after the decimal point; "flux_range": 3.1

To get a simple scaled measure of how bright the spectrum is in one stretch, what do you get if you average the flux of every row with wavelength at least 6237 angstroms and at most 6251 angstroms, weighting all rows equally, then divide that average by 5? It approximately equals 1.58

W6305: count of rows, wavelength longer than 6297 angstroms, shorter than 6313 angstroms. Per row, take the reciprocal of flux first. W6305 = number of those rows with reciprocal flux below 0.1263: 7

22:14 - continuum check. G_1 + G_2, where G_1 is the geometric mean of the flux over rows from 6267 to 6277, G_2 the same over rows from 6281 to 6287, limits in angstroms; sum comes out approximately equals 16.7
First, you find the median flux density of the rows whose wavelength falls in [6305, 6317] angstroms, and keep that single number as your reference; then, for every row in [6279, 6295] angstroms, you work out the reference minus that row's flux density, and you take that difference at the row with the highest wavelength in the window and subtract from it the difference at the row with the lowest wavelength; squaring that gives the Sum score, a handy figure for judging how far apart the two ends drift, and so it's 0.42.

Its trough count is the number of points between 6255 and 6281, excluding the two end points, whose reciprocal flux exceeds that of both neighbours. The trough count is 5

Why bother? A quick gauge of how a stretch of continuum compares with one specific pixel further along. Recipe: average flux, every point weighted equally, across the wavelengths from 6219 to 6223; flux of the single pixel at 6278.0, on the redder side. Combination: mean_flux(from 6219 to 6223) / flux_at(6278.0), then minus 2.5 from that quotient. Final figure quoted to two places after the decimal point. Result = -1.55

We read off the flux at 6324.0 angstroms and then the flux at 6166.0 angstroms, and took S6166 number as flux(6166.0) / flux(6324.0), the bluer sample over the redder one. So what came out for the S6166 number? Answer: 0.93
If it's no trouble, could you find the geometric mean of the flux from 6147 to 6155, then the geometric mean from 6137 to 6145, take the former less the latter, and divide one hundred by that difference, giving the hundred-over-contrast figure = 226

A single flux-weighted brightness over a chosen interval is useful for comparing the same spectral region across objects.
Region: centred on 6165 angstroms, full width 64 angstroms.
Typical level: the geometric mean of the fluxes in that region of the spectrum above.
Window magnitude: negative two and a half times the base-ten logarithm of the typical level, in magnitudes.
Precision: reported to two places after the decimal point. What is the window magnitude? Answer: -2.31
